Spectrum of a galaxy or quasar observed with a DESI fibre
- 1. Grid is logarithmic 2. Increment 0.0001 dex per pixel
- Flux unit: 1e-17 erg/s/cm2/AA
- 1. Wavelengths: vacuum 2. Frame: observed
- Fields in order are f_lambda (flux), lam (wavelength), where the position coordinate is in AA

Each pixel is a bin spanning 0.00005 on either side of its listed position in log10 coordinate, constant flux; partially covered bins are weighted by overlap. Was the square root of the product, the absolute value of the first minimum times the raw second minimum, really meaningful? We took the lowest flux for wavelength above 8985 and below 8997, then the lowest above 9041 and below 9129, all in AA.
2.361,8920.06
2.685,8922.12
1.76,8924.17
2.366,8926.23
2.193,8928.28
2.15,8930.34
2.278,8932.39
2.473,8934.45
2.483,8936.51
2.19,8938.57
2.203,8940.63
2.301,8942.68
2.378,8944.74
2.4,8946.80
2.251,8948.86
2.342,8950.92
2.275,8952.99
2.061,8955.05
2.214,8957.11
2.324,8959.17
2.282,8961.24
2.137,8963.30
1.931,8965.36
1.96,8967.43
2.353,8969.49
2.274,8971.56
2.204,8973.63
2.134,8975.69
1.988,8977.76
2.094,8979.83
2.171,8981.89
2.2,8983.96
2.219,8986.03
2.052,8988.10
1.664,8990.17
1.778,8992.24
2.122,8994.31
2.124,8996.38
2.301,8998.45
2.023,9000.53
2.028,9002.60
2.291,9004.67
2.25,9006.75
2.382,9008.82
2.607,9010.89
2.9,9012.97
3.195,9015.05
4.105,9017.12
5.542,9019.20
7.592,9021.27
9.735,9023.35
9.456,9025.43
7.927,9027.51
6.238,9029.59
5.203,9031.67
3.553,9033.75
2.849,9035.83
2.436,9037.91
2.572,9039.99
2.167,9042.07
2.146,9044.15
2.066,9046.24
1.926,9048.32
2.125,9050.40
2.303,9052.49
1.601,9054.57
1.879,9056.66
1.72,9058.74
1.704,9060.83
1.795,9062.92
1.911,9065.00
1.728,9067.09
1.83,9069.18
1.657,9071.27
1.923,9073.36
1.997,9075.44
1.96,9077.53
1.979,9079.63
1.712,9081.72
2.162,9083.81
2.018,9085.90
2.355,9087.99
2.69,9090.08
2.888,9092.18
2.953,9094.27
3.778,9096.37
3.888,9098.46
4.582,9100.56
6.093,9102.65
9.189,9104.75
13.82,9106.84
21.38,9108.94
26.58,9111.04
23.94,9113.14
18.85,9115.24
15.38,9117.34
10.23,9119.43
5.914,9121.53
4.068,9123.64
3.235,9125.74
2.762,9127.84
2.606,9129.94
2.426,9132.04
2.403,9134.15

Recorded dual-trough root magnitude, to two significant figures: 1.6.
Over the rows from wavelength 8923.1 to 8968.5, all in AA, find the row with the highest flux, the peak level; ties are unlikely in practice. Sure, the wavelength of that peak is 8936.51 AA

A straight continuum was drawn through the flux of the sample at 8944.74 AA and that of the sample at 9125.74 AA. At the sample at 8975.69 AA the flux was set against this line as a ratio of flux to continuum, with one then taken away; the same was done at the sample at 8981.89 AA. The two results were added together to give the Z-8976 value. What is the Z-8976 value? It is -0.30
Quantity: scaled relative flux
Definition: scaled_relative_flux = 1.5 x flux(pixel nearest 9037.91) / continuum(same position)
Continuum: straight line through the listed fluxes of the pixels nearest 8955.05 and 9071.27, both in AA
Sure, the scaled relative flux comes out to 2.06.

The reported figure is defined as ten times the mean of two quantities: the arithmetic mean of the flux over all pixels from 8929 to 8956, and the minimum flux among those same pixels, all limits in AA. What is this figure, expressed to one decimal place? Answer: 21.8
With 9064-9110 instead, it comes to 29.8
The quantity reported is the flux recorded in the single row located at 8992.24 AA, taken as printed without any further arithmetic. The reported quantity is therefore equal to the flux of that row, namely 1.778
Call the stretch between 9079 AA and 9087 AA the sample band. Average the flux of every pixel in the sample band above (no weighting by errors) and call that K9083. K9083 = 2.0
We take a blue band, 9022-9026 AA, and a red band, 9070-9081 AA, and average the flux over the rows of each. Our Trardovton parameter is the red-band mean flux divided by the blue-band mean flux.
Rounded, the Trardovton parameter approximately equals 0.20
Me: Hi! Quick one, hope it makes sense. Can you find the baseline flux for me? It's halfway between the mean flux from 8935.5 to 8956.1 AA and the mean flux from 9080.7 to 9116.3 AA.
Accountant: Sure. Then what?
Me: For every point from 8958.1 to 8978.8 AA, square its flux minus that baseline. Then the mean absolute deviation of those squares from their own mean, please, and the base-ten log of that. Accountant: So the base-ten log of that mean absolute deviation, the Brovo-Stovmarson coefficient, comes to -0.1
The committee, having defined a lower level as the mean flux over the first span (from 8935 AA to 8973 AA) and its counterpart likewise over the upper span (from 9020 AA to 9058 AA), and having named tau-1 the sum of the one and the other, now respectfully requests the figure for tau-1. 6.3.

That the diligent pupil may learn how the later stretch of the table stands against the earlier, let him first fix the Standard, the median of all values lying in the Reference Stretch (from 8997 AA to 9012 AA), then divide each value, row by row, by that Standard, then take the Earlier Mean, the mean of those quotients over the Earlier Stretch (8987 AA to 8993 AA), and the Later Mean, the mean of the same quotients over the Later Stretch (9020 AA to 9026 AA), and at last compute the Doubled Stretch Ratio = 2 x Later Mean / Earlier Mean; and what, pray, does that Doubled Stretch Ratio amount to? 10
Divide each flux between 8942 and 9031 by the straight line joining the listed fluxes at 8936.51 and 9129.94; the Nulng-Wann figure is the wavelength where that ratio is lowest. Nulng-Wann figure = 8990.17 AA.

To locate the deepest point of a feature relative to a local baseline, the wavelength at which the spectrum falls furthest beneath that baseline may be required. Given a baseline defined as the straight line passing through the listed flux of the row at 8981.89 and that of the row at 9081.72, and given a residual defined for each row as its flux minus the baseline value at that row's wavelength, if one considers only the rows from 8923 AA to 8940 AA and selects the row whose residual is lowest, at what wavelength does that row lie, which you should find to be 8924.17 AA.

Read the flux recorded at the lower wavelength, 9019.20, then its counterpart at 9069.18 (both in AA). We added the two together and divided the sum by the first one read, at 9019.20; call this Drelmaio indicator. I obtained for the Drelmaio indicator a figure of 1.3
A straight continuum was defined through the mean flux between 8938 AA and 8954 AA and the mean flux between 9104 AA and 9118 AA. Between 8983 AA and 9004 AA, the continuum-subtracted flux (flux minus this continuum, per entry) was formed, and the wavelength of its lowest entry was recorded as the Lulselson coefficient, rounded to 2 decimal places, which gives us 9002.60 AA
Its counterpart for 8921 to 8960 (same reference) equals 8959.17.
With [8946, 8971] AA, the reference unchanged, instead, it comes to 8967.43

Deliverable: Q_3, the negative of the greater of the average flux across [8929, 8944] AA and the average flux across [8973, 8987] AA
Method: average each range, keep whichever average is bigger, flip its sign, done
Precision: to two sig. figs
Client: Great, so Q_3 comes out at -2.3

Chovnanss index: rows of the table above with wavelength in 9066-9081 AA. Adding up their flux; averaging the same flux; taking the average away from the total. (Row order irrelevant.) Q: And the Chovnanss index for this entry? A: 11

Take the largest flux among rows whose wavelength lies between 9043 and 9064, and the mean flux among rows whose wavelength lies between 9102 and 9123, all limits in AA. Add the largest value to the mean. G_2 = 17.4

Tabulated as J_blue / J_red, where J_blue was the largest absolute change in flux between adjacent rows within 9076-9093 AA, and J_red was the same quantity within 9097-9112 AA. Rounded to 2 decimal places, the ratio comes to 0.06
